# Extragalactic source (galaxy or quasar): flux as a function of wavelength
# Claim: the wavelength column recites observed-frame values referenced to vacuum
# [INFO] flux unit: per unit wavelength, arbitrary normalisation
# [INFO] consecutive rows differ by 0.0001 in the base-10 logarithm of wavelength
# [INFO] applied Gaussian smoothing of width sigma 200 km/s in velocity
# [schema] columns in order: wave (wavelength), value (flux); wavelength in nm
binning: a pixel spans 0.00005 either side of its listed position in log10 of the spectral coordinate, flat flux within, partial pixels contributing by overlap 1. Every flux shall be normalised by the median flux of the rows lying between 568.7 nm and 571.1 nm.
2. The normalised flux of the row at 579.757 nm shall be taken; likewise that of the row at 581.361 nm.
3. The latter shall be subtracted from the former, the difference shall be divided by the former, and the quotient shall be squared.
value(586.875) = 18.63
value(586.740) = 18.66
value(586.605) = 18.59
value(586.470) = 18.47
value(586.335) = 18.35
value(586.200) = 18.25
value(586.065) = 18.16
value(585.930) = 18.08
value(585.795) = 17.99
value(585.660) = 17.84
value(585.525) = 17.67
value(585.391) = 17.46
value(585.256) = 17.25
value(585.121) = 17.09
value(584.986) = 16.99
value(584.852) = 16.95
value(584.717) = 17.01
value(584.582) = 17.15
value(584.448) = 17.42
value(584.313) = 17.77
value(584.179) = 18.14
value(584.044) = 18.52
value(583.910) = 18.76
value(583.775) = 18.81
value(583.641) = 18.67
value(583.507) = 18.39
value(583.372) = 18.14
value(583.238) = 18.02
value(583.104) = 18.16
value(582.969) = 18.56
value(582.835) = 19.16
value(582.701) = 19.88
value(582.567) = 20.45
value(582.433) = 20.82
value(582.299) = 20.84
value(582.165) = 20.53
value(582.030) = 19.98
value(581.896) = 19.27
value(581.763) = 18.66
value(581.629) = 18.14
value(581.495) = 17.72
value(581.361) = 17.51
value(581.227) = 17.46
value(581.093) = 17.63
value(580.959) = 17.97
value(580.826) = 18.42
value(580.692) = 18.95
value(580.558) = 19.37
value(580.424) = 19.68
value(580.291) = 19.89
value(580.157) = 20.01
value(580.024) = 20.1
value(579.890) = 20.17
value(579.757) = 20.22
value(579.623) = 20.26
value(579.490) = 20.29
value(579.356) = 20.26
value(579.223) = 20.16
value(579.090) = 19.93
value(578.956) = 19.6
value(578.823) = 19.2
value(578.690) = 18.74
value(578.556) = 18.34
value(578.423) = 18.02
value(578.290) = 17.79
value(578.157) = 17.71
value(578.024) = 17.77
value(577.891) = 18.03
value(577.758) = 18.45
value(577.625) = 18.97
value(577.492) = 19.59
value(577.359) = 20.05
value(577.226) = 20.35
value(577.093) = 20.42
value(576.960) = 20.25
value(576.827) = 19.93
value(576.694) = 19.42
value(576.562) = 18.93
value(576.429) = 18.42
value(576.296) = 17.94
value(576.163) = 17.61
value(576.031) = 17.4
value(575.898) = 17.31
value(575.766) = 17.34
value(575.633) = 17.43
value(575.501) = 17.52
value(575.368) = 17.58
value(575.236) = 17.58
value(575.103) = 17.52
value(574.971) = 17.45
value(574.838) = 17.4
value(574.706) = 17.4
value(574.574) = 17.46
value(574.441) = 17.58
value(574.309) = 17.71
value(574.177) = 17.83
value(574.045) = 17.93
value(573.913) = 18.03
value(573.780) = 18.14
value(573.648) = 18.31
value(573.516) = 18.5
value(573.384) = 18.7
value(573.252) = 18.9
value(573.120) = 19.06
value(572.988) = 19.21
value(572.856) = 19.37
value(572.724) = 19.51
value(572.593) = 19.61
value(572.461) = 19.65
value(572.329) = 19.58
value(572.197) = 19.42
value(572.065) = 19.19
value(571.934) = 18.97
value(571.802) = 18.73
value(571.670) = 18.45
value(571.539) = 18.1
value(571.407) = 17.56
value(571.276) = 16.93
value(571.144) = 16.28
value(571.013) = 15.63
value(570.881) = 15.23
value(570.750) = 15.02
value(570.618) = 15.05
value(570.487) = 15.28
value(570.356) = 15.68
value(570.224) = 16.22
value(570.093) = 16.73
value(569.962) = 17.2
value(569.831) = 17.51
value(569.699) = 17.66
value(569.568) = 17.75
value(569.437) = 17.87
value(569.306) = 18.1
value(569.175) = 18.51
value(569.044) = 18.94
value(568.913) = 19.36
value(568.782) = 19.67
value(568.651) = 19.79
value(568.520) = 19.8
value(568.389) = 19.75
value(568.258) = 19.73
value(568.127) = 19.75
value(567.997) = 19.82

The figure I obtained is 0.018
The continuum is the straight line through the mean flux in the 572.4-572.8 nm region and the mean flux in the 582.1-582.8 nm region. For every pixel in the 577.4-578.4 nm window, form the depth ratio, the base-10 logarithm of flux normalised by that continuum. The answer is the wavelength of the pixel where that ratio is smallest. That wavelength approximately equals 578.157 nm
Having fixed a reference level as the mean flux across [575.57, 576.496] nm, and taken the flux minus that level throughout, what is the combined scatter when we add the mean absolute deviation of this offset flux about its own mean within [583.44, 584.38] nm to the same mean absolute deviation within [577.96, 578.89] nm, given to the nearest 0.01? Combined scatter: 0.75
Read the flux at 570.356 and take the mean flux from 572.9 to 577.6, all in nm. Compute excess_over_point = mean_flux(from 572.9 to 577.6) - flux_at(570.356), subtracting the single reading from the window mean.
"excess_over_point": 3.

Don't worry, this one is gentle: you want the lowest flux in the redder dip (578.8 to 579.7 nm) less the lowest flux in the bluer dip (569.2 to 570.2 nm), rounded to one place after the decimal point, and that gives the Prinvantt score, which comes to 2.5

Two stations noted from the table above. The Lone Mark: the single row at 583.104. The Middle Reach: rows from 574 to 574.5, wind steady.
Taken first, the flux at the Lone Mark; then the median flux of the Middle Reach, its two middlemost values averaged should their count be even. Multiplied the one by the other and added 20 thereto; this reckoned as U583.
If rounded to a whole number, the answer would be 343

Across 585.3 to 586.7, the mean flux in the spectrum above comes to 18.1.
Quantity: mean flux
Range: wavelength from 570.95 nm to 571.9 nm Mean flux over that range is 17.4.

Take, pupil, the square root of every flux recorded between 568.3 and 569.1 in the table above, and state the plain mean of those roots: 4.42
